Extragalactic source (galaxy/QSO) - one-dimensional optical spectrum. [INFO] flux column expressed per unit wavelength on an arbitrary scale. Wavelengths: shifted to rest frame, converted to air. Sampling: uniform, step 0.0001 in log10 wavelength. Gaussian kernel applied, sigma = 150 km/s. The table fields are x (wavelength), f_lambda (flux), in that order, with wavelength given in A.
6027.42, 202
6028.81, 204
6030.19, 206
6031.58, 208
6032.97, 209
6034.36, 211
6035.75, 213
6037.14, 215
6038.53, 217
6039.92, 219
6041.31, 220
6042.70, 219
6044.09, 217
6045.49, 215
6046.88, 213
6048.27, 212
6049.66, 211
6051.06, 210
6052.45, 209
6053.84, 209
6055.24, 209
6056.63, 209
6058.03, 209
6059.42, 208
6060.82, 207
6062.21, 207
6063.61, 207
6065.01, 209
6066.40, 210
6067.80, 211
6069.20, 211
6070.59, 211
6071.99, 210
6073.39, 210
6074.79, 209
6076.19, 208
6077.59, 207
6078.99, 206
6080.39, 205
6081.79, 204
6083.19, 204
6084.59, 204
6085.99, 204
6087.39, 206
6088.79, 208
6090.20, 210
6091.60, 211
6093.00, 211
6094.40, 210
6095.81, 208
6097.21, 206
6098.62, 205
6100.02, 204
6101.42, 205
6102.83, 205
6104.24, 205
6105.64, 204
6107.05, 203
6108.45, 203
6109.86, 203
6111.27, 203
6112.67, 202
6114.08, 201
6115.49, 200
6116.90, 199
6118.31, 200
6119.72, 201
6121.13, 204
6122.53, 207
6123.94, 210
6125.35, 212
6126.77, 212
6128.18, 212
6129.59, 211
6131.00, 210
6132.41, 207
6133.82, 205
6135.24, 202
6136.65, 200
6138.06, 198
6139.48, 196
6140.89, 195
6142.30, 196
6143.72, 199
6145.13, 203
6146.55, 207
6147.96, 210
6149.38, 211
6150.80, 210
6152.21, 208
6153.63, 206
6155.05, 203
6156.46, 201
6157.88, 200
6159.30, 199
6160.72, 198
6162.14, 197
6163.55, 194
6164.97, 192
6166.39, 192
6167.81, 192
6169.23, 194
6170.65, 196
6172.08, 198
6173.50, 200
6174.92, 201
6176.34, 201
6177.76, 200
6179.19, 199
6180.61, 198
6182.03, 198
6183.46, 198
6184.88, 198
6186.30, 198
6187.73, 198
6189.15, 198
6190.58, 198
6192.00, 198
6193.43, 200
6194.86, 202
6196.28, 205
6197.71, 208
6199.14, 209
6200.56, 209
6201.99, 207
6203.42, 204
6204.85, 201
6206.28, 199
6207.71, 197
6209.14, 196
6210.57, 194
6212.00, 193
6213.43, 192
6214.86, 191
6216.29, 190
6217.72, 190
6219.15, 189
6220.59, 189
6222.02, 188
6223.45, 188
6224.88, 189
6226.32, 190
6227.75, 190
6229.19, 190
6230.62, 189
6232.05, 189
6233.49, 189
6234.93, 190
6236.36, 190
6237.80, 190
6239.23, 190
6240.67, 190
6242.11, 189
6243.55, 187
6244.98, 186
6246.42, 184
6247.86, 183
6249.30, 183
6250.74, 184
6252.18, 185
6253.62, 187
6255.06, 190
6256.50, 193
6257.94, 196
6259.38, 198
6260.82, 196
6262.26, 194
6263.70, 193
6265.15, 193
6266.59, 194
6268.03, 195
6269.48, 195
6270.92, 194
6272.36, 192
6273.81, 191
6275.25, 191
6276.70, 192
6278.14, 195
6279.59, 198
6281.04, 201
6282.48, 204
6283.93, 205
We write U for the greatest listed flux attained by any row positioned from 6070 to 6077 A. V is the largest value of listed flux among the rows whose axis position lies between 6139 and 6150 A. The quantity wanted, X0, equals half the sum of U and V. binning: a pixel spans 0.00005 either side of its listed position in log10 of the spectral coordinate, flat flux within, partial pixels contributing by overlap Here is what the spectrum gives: 211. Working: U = 211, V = 211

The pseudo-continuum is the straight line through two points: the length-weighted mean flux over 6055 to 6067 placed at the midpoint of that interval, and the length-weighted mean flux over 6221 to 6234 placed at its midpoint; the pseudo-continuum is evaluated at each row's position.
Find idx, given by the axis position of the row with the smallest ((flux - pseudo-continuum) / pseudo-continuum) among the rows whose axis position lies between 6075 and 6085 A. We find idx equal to 6081.79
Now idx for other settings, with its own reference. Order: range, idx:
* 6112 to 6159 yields 6140.89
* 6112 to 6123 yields 6116.90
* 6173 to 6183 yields 6180.61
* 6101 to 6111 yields 6107.05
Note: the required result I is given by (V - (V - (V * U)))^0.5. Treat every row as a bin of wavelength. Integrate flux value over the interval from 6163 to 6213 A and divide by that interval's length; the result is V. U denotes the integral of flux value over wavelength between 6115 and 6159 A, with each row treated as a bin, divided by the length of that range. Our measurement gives 201.6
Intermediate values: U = 204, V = 199.0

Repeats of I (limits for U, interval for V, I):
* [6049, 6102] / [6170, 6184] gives 203.3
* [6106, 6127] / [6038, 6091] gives 206.8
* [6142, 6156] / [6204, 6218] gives 199.9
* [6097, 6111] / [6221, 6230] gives 196.6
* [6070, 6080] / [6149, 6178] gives 203.9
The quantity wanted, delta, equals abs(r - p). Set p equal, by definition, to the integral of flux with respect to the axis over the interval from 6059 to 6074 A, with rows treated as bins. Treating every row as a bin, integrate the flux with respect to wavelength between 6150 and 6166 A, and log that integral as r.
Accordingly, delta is 73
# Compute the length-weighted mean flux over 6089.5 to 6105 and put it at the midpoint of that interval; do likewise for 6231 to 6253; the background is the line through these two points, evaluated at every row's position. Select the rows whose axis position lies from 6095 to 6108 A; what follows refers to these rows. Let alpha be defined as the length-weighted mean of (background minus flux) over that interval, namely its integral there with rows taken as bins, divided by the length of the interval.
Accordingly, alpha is 1.7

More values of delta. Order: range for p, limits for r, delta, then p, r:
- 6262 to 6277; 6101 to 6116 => 150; 2896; 3045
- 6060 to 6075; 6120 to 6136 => 192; 3138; 3331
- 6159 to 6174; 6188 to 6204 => 321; 2932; 3253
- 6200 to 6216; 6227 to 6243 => 136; 3169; 3033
